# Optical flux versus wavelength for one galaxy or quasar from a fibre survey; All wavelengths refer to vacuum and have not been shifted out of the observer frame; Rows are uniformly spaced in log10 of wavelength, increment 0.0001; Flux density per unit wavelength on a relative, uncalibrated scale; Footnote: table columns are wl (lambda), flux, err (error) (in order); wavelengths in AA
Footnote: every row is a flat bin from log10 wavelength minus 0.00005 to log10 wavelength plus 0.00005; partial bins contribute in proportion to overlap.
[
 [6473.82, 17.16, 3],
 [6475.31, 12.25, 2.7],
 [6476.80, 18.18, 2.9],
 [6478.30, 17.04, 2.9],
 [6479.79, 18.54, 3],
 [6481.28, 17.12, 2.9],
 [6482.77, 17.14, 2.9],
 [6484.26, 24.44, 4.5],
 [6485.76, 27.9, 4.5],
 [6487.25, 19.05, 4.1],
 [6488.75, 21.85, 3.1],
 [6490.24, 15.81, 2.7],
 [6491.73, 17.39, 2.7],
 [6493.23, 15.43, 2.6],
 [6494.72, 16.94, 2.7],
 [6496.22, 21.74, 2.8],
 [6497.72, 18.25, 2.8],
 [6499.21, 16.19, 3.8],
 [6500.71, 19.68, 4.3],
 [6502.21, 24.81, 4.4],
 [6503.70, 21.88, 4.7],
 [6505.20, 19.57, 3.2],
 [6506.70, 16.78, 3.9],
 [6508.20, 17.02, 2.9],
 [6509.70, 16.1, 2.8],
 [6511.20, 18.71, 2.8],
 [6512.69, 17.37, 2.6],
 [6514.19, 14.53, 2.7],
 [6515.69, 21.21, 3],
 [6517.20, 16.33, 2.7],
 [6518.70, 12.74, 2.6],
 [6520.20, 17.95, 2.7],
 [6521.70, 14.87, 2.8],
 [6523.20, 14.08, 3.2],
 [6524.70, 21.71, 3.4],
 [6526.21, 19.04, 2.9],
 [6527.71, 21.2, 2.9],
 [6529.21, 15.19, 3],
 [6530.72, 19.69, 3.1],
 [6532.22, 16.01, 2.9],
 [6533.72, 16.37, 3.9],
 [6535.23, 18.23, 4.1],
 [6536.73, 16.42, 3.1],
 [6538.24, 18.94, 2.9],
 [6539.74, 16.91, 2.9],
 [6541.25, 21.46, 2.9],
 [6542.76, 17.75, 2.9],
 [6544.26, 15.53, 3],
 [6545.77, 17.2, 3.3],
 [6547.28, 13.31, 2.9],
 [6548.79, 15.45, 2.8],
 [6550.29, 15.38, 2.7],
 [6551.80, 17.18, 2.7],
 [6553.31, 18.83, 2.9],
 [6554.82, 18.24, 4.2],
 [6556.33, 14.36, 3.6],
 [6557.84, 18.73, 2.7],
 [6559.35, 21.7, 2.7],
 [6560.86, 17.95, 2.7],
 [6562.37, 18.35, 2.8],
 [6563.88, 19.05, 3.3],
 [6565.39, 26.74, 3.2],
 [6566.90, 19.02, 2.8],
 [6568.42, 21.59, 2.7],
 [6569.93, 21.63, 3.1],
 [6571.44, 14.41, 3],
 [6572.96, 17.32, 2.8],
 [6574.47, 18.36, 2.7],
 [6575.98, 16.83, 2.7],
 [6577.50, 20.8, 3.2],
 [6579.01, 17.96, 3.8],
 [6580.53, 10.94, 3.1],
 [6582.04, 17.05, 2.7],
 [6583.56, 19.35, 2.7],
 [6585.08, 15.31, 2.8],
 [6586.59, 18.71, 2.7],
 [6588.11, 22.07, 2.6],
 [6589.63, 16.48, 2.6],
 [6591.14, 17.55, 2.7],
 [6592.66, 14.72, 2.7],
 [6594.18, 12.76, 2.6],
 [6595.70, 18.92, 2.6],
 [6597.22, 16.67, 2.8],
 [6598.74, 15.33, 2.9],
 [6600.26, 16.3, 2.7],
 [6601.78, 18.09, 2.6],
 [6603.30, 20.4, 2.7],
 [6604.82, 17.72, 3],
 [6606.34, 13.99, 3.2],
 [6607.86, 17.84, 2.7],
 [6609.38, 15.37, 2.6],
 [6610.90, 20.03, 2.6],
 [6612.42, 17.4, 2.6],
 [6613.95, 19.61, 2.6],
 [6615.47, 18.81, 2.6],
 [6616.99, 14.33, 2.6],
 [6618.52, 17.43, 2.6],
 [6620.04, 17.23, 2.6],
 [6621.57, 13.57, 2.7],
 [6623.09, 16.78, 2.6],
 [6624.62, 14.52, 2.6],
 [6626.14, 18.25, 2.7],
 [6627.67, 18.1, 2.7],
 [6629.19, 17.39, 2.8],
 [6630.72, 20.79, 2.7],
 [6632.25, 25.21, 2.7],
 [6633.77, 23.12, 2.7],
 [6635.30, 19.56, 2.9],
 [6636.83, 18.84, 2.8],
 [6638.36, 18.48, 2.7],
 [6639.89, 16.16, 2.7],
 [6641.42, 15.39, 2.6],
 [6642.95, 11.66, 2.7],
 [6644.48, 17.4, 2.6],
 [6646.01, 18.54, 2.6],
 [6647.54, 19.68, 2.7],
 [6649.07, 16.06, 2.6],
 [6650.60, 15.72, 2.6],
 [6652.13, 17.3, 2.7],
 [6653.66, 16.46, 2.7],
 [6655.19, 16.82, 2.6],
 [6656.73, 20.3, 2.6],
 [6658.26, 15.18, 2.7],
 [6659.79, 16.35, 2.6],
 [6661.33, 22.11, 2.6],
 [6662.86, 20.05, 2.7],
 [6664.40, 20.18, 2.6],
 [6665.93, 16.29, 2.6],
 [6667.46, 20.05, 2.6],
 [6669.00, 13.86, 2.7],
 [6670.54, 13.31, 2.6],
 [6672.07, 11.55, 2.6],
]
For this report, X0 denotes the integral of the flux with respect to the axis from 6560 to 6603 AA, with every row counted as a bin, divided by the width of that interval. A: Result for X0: 17.9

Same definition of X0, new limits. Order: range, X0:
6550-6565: 18.3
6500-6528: 18.1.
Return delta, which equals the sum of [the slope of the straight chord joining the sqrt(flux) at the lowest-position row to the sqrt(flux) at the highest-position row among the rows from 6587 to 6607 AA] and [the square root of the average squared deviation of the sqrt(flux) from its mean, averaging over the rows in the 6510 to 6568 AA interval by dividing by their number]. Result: 0.27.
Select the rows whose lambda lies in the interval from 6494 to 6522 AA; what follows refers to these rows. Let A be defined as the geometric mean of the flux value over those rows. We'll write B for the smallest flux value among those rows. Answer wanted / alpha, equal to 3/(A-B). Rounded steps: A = 17.8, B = 12.74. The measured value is 0.6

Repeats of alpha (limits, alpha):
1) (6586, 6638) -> 0.6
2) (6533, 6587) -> 0.4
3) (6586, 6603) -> 0.7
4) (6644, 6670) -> 0.8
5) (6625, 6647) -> 0.5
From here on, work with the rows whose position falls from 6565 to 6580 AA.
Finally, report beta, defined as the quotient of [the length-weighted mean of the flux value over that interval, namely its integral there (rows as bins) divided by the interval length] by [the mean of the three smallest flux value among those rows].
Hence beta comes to 1.18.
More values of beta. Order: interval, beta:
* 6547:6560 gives 1.19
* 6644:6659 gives 1.11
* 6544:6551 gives 1.04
